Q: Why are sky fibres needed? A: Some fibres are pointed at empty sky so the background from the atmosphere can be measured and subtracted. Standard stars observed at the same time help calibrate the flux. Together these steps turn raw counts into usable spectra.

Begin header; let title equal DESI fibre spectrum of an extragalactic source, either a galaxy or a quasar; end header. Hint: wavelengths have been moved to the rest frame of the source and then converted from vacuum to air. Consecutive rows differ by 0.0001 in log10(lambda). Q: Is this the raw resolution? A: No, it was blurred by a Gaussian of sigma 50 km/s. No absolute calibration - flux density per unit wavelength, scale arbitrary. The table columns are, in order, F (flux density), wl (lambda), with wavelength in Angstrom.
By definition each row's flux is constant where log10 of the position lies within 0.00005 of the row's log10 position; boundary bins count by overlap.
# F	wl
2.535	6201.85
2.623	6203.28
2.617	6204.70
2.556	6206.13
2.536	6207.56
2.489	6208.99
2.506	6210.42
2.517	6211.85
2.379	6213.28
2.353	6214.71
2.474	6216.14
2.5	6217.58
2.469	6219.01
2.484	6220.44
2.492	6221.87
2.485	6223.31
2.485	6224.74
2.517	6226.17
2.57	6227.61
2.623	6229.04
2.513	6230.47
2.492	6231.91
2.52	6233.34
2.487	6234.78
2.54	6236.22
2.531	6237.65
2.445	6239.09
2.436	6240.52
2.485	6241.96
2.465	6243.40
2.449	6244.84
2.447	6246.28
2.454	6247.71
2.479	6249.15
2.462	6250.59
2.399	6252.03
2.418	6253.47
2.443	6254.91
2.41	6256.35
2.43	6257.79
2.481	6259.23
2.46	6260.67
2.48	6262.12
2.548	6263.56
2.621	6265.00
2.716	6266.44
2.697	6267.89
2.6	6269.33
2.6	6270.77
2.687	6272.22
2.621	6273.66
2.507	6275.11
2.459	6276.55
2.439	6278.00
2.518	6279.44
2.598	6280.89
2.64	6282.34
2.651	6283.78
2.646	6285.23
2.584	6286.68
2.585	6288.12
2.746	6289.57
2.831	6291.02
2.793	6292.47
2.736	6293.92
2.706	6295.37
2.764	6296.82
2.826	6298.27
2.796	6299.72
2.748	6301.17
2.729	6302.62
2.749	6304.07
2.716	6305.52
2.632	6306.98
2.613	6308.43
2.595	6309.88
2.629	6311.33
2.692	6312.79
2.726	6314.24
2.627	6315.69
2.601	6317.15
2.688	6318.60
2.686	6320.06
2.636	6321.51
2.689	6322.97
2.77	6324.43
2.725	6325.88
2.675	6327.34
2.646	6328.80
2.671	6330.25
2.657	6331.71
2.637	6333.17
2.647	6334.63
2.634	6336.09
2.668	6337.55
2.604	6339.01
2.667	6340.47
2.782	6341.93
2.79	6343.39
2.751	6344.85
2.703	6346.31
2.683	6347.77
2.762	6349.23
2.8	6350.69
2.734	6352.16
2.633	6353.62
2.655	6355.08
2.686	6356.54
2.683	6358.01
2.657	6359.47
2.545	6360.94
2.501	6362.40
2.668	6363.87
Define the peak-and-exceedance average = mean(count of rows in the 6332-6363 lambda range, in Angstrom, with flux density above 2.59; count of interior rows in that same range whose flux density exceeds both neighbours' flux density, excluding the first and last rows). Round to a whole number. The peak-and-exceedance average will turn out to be 12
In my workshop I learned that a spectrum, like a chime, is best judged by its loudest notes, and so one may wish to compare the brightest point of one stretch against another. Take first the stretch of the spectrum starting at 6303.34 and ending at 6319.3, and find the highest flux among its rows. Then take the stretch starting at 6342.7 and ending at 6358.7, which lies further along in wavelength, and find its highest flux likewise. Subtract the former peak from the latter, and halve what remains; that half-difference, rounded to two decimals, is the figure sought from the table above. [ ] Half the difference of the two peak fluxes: 0.03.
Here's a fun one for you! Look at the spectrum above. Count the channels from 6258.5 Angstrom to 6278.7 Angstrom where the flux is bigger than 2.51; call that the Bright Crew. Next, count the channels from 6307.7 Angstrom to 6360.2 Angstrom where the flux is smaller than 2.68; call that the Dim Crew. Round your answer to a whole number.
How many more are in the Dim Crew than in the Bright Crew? 11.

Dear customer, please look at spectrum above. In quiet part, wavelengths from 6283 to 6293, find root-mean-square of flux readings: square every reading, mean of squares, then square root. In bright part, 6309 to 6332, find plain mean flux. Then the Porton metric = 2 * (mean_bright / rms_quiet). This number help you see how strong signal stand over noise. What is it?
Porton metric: 1.98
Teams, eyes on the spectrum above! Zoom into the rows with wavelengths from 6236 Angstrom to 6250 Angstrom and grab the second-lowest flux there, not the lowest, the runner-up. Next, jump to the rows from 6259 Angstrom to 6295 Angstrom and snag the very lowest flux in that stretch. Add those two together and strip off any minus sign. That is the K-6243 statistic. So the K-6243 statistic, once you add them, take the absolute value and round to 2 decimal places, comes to 4.88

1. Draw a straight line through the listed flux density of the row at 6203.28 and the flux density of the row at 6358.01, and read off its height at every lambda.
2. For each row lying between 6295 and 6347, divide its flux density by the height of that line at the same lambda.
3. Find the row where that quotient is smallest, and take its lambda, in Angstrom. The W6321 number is 6339.01 Angstrom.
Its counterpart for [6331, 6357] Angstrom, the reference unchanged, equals 6339.01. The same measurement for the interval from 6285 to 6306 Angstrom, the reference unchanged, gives 6286.68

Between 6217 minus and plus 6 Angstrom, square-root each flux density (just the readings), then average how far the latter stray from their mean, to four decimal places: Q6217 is 0.0148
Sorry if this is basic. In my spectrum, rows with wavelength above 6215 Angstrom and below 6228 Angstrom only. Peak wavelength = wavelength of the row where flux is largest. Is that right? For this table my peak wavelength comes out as 6227.61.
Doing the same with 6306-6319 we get 6314.24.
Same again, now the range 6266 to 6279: 6266.44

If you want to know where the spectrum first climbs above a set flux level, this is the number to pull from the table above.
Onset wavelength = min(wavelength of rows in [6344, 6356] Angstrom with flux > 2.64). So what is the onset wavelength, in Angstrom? 6344.85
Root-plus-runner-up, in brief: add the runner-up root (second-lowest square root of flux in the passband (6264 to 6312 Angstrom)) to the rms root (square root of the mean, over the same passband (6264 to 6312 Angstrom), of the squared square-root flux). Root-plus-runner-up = 3.20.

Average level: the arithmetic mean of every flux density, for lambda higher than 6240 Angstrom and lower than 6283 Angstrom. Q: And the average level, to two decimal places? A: 2.51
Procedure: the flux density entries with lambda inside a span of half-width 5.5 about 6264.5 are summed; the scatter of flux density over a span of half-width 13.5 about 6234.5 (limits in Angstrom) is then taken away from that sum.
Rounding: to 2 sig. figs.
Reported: 21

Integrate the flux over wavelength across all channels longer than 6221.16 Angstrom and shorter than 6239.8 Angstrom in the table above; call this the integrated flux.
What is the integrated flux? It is 46.9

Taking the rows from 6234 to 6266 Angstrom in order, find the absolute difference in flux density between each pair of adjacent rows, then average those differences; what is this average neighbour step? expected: 0.033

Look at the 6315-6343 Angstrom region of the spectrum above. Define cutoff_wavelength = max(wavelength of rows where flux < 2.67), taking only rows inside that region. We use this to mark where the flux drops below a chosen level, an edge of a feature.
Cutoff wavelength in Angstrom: 6340.47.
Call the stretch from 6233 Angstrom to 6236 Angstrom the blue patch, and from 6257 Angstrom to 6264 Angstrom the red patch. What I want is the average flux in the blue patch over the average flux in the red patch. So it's 1.01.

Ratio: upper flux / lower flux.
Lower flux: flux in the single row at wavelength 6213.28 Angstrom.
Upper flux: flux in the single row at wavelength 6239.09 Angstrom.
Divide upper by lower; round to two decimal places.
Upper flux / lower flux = 1.03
